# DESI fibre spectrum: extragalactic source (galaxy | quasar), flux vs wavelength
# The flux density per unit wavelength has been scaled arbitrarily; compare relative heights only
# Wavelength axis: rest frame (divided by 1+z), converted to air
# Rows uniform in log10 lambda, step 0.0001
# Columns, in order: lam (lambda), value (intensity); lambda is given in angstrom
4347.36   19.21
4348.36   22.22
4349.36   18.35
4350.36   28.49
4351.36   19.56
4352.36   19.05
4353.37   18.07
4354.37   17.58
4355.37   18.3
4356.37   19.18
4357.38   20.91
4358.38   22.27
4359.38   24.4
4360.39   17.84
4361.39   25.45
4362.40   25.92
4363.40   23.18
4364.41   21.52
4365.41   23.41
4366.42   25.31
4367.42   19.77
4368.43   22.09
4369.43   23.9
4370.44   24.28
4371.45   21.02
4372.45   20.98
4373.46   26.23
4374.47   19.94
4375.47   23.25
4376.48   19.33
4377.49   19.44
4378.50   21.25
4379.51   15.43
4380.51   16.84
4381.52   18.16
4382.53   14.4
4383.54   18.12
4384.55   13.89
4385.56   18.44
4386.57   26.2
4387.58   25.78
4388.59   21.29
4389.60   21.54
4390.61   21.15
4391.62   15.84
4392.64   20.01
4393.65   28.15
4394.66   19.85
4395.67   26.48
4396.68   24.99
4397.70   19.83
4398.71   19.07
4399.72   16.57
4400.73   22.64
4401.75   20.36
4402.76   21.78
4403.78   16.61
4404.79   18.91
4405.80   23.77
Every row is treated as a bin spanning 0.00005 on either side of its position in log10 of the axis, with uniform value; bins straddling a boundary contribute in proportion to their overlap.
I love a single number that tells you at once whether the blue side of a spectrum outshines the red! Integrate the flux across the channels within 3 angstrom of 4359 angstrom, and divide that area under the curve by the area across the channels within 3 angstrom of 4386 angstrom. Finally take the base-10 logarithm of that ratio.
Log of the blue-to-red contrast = 0.02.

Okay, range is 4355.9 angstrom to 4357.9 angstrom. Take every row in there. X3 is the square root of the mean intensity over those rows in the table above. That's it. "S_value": 4.5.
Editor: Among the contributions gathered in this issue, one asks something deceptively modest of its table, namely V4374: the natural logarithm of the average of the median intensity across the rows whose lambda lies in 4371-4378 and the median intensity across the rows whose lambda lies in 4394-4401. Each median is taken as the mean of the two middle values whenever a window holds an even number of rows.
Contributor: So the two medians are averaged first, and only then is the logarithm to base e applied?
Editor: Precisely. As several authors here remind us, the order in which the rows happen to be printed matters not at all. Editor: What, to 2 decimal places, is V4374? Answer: 3.02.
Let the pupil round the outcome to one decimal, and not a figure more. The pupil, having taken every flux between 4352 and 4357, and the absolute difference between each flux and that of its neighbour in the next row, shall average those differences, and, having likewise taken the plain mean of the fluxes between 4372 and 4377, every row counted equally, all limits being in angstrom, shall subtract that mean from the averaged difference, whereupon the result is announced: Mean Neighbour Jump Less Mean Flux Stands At -21.2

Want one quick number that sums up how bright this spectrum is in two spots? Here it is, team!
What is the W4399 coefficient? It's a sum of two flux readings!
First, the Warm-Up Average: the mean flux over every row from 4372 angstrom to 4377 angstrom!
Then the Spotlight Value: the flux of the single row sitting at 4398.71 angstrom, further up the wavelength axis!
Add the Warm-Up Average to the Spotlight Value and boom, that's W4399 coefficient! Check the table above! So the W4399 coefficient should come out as 41.0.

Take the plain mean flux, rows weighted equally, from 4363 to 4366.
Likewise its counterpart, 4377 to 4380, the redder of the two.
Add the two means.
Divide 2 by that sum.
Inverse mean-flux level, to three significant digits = 0.0483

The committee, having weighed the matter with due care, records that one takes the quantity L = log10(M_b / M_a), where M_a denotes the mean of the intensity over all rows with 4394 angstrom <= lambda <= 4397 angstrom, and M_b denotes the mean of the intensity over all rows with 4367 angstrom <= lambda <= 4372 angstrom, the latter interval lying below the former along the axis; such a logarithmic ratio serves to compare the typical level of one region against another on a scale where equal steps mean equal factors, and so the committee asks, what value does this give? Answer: -0.03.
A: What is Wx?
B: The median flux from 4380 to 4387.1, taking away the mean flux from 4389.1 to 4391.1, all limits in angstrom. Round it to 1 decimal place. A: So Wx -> -3.2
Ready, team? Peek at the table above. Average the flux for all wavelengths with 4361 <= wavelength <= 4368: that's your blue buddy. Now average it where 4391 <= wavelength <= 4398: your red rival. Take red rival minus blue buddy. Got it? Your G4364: -1.3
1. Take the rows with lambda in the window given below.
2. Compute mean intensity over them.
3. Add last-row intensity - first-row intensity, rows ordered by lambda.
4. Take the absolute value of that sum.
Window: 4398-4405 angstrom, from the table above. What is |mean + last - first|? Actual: 19.3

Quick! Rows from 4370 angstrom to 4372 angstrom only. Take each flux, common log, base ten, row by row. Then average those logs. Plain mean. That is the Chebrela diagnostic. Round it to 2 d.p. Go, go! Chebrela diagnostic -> 1.35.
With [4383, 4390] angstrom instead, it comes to 1.31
